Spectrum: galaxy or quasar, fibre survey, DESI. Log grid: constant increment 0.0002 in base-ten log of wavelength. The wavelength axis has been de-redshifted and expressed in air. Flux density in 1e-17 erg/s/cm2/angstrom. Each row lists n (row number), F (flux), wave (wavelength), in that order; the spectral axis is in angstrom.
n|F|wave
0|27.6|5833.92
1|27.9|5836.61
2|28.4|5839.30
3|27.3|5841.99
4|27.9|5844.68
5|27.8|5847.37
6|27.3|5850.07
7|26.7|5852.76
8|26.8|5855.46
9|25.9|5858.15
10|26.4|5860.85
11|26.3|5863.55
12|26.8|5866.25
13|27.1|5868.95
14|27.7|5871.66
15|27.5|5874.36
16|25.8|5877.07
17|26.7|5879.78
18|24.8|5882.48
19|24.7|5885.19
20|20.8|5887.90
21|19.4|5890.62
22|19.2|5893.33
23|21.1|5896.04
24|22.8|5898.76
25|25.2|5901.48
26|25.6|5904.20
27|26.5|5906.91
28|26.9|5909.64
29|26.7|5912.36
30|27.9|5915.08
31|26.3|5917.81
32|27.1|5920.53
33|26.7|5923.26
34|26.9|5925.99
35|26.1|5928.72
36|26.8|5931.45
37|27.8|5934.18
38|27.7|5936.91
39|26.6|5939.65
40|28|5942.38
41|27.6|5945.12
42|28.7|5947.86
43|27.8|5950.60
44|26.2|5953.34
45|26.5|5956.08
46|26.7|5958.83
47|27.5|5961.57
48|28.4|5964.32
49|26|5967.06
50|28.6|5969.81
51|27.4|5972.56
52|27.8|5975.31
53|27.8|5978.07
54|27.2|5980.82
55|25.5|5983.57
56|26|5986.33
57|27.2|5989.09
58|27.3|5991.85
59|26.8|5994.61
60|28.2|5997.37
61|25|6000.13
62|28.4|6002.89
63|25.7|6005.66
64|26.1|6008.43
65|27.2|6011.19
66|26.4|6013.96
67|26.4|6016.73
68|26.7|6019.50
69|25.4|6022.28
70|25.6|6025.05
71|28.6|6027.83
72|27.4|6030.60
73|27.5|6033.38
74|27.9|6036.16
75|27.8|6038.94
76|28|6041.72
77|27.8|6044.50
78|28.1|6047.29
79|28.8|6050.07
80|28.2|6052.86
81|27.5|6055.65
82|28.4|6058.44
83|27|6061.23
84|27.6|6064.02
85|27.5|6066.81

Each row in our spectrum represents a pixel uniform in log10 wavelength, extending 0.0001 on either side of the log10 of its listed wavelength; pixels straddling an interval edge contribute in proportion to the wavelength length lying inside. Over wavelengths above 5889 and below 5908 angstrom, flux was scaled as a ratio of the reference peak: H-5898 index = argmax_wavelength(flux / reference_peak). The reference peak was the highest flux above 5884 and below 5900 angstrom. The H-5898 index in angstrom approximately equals 5906.91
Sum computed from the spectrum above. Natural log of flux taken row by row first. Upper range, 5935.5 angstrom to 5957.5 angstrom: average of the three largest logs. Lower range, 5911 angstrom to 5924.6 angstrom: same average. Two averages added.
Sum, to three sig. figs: 6.64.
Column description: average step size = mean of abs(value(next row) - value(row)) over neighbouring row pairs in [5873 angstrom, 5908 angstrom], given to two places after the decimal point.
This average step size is 1.45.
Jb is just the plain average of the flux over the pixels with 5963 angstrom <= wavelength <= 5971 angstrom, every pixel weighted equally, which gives 27.7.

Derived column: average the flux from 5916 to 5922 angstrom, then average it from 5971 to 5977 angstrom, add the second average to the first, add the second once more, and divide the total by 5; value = 16.4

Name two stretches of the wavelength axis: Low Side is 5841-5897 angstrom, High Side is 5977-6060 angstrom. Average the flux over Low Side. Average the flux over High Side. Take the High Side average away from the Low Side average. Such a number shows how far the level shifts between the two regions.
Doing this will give -1.7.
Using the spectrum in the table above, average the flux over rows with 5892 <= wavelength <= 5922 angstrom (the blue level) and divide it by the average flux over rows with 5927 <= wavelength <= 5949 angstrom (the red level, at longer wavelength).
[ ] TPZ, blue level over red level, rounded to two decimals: 0.91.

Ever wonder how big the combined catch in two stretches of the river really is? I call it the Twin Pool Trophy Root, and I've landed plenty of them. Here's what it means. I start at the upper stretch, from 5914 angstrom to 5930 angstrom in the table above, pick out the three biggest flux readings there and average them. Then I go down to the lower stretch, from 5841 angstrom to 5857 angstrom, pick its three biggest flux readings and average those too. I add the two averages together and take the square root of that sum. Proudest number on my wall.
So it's 7.41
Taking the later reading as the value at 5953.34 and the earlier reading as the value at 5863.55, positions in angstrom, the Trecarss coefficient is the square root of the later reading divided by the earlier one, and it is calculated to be 1.00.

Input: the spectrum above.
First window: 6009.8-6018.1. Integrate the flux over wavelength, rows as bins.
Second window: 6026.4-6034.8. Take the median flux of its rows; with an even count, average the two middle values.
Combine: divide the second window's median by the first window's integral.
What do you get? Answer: 0.124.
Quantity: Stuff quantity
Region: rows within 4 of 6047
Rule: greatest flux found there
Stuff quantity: 28.8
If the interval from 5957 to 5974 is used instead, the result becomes 28.6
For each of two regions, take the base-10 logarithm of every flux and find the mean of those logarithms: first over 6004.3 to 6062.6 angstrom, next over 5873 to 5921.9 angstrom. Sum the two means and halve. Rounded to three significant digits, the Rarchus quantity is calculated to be 1.41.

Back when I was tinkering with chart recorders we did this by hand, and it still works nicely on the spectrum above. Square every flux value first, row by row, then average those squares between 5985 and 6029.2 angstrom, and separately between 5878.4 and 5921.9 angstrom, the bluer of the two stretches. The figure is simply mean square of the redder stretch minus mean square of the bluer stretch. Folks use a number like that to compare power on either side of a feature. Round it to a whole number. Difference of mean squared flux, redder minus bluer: 106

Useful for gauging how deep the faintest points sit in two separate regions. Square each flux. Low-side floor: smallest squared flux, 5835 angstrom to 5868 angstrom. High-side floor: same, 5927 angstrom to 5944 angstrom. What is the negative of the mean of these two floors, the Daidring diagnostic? -676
